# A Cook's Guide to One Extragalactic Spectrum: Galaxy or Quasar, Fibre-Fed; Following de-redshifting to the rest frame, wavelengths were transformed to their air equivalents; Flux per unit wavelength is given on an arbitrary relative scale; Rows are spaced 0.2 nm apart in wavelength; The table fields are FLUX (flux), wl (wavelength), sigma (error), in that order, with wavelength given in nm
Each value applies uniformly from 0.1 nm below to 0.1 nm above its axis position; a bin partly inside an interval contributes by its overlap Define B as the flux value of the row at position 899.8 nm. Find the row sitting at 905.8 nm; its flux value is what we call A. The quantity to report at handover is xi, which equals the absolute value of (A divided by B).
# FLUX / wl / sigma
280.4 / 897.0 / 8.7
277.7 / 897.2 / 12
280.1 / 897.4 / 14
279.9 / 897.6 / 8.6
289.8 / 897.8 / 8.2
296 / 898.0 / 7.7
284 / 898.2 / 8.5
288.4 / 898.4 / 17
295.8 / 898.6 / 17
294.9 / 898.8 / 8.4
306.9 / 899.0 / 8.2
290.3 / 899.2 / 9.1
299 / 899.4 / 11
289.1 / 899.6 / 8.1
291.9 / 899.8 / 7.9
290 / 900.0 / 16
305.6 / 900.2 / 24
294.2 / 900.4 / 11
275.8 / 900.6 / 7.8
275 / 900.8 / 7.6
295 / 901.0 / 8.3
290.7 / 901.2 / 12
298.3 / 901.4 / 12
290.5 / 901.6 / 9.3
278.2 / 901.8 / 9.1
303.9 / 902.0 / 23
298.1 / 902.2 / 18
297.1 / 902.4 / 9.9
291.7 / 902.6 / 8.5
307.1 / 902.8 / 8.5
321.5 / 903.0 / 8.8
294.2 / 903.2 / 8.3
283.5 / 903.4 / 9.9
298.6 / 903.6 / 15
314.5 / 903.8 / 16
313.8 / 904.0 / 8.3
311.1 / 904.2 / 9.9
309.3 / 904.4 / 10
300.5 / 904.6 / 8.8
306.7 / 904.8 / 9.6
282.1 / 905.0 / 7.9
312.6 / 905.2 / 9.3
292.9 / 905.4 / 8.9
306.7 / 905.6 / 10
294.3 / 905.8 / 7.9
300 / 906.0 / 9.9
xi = 1.01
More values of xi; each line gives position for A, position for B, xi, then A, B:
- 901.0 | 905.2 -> 0.94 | 295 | 312.6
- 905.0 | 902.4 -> 0.95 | 282.1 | 297.1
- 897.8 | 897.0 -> 1.03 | 289.8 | 280.4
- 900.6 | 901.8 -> 0.99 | 275.8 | 278.2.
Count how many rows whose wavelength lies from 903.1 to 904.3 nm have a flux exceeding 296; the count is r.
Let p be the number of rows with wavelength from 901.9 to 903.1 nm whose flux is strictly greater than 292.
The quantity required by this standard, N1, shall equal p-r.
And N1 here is 1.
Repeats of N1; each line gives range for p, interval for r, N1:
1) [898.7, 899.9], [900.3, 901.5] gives 2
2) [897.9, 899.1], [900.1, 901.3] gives 3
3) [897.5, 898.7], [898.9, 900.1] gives 0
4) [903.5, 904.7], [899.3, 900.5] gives 4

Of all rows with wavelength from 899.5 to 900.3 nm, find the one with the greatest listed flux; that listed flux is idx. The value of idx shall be 305.6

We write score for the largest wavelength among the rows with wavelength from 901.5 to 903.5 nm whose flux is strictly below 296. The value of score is 903.4 nm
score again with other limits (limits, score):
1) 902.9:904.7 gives 903.4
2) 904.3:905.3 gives 905.0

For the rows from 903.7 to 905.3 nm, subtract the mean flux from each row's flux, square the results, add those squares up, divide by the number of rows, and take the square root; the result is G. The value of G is 10.1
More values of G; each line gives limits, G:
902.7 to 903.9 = 12.7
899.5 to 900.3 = 6.7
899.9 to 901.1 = 10.9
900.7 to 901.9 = 8.5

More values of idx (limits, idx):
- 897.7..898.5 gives 296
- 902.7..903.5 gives 321.5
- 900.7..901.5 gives 298.3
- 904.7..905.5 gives 312.6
